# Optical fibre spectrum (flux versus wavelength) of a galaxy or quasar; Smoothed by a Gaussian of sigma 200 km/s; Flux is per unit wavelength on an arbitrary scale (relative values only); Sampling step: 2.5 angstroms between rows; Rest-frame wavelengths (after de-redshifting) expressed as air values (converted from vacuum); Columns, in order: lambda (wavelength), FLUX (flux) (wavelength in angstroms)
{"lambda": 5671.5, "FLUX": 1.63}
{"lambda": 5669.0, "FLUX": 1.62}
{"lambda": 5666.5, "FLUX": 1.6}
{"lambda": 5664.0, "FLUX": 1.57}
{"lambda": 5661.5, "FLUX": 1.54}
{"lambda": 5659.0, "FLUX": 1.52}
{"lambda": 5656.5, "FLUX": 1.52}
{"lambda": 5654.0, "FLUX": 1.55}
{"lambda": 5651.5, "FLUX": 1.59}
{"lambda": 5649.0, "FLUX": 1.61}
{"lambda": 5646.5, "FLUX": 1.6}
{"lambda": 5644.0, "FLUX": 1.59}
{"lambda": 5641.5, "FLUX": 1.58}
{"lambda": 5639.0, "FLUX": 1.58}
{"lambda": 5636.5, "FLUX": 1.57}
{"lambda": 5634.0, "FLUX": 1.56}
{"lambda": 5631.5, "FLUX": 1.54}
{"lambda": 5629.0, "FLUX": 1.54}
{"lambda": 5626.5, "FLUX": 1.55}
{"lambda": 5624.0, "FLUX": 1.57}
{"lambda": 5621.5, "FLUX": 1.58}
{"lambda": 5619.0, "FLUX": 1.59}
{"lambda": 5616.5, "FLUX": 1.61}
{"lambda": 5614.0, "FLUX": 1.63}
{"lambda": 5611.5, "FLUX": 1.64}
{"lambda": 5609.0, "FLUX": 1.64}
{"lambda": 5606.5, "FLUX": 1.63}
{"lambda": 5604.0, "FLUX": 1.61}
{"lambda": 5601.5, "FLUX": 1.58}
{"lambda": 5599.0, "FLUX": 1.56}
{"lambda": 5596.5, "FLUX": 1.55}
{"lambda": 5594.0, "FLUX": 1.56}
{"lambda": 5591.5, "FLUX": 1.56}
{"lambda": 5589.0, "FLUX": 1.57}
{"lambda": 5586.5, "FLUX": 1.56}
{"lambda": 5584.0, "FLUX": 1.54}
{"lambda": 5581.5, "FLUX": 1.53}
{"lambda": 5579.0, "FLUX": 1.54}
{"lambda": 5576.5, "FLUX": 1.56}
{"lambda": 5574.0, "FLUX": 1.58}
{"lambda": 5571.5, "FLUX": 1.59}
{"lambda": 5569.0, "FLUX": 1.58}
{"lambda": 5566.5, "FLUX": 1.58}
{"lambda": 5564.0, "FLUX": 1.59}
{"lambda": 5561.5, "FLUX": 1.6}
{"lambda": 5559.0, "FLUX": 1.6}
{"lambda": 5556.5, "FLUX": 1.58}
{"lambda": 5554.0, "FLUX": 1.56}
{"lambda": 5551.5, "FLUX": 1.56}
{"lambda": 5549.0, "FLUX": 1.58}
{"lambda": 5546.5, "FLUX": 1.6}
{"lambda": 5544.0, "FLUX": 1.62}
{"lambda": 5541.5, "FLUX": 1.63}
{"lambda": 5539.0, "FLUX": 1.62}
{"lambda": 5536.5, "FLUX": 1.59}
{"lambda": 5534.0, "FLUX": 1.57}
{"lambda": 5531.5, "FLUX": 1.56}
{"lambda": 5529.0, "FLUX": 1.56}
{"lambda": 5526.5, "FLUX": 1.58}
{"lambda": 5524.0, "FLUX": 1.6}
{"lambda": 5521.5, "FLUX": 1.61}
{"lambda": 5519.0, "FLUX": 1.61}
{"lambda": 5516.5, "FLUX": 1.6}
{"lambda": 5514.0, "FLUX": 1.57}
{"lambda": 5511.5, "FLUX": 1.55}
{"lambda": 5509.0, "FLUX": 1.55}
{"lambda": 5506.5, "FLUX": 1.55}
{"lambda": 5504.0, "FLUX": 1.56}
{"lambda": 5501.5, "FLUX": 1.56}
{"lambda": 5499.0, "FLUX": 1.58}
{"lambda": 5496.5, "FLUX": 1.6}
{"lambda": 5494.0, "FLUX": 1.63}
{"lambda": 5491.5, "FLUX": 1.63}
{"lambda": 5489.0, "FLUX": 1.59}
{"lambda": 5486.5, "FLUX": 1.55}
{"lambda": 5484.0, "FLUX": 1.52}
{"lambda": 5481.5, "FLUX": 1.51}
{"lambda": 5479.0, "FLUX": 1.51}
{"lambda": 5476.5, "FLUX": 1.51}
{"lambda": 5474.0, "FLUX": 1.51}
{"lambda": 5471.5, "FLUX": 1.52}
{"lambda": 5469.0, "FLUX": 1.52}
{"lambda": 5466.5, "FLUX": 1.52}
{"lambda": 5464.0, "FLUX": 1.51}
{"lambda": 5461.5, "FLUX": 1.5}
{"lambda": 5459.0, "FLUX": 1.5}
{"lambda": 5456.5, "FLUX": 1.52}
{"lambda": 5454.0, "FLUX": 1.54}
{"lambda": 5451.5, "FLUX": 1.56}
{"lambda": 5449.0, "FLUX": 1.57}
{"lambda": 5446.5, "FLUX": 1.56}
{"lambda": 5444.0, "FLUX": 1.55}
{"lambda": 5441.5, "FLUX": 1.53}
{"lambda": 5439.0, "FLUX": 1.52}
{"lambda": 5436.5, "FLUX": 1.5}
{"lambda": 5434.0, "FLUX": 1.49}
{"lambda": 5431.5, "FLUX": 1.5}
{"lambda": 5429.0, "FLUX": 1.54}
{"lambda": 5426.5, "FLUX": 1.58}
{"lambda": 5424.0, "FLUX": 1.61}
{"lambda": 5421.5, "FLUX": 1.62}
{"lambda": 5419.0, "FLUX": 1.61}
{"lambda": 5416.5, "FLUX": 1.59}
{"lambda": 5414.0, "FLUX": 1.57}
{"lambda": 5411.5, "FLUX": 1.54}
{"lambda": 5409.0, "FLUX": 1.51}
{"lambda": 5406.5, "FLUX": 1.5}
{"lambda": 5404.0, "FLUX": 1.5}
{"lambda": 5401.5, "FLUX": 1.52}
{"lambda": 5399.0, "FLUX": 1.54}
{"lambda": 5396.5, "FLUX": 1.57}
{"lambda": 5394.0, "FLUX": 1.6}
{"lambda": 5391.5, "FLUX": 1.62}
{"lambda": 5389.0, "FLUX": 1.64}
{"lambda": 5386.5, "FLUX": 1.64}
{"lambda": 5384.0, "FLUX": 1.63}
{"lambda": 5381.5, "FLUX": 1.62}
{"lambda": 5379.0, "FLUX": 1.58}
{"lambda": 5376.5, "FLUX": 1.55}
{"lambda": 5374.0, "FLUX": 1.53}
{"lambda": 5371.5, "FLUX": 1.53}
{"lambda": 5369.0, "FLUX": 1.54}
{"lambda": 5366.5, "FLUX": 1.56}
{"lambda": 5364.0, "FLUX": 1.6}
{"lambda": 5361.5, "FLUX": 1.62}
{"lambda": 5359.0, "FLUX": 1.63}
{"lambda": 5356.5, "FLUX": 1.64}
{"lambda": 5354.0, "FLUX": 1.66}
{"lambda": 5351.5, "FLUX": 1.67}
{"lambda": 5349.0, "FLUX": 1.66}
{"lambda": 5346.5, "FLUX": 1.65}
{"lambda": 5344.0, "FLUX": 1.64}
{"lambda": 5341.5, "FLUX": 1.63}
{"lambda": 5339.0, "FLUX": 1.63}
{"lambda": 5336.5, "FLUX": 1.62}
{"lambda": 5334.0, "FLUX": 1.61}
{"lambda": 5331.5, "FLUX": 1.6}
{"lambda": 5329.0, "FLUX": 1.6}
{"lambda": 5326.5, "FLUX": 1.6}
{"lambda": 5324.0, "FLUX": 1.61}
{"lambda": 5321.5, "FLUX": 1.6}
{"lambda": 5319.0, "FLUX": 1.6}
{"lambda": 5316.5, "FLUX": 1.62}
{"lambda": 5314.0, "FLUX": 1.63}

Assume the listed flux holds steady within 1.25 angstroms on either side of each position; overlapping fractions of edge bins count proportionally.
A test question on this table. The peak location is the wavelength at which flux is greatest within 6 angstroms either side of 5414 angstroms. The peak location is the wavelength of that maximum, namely 5419.0 angstroms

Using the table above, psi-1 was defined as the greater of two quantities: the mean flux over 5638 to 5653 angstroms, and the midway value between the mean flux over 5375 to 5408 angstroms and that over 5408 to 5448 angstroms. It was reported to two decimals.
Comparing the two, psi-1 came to 1.59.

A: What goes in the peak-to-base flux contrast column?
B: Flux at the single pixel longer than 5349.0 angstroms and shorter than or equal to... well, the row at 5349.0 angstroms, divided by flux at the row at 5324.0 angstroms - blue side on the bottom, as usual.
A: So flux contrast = 1.03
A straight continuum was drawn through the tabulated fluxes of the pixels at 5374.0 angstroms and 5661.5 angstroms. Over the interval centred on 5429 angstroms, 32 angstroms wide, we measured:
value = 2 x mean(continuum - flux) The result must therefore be -0.045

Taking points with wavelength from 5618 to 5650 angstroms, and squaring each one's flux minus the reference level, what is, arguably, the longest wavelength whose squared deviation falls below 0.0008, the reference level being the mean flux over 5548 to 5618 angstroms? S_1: 5646.5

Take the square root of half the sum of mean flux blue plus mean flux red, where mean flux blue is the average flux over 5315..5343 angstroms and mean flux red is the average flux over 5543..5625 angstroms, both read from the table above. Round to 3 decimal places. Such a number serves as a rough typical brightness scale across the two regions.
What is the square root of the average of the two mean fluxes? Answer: 1.264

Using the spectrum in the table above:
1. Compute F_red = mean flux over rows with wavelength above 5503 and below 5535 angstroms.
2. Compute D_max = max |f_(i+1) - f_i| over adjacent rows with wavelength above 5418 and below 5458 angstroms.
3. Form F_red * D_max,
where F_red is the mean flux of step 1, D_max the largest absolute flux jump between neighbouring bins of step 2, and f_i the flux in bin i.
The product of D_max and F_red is 0.0630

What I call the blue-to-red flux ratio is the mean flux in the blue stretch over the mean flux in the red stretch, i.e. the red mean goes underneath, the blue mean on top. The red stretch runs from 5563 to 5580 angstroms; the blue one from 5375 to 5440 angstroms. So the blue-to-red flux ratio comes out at 0.99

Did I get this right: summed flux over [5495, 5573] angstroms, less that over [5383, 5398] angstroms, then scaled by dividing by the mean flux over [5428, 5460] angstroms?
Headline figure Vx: 26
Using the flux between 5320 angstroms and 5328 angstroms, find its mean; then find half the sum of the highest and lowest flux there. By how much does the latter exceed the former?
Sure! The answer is 0.002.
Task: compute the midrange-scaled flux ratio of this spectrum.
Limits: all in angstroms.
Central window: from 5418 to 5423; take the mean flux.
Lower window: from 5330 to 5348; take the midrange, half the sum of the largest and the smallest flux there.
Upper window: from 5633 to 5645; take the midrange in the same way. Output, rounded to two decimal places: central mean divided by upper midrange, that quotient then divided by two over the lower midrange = 0.83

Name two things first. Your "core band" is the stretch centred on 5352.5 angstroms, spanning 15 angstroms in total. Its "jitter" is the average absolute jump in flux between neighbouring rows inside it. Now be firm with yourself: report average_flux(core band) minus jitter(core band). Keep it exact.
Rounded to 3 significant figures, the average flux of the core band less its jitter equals 1.64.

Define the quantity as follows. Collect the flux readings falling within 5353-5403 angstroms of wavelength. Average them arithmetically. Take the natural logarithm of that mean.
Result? 0.464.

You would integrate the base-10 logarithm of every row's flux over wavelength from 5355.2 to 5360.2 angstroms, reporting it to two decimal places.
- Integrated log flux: 1.07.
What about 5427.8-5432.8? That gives 0.91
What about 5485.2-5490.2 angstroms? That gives 0.98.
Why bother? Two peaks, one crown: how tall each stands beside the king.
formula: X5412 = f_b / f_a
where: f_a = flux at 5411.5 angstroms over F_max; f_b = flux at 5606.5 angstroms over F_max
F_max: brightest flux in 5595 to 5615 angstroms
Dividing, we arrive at 1.06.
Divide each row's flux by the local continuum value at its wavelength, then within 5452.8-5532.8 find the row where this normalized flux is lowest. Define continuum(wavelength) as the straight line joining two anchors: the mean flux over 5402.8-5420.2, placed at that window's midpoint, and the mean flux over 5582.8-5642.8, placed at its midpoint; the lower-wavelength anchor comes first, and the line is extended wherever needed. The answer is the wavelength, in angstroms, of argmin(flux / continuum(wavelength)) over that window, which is 5461.5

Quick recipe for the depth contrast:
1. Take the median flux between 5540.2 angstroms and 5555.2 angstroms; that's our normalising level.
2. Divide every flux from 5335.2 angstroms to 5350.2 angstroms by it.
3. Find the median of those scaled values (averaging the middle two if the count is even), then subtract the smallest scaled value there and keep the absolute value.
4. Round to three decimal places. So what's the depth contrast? 0.009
